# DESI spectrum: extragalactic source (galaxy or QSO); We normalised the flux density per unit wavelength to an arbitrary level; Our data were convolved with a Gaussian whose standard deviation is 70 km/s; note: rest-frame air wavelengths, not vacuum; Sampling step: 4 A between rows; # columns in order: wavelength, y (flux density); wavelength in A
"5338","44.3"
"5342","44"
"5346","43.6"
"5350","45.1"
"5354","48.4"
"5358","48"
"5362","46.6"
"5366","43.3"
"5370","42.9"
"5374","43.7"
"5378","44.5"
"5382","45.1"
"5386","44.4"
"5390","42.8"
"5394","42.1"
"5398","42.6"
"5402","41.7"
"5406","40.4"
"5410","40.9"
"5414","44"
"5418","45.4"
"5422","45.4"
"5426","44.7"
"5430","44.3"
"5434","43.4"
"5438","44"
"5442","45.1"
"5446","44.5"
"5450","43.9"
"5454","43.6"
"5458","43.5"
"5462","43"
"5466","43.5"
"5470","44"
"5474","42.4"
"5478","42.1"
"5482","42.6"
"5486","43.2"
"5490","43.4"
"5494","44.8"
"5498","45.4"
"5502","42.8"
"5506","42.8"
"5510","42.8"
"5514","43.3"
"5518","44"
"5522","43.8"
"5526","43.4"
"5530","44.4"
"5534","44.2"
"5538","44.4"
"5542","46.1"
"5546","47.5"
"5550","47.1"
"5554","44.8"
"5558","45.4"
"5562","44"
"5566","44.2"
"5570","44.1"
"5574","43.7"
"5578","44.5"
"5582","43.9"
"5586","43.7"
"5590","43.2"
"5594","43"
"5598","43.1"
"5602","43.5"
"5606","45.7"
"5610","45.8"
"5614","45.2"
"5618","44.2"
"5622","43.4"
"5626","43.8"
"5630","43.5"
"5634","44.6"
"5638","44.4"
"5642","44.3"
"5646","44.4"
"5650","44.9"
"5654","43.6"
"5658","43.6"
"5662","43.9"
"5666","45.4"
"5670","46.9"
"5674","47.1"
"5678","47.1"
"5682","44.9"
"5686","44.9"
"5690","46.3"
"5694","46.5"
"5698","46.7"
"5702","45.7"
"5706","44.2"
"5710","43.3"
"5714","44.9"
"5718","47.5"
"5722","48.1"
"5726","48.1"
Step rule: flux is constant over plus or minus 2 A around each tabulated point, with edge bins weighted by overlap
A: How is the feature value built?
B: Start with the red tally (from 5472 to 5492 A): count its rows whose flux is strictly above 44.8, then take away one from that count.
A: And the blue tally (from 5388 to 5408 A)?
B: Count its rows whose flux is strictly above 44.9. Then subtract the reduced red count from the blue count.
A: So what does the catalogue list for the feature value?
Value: 1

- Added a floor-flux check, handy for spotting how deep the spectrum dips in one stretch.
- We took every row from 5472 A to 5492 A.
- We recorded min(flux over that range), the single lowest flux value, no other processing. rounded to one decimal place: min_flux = 42.1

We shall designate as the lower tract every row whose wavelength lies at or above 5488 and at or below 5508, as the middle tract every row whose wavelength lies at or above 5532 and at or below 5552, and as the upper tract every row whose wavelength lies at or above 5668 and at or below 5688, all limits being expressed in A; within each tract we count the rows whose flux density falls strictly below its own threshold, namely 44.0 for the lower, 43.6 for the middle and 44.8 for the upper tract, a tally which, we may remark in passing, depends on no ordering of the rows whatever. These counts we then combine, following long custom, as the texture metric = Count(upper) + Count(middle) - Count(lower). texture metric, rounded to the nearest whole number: -3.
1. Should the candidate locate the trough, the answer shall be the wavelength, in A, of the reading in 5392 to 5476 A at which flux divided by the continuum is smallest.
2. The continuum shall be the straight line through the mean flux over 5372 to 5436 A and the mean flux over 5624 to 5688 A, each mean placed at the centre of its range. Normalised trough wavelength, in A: 5406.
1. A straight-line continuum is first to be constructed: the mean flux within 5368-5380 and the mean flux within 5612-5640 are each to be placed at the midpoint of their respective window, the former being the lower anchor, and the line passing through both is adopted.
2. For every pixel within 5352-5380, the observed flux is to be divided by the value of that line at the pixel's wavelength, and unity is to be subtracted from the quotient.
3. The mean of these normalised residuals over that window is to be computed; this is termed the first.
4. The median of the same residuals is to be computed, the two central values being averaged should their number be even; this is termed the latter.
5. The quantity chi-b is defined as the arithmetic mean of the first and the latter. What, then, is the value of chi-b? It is 0.028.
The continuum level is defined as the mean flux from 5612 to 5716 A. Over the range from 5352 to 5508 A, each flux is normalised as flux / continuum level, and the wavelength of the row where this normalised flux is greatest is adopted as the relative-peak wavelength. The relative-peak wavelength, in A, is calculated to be 5354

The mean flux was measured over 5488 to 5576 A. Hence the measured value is 44.4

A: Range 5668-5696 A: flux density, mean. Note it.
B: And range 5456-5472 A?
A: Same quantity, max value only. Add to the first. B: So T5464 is 90.2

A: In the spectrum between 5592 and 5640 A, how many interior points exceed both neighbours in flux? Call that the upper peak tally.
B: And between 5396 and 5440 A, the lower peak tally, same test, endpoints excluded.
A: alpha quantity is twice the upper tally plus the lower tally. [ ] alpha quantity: 6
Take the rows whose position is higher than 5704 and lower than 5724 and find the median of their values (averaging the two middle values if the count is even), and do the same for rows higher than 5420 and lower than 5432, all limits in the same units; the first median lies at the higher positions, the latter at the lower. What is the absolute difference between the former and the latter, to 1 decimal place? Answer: 0.2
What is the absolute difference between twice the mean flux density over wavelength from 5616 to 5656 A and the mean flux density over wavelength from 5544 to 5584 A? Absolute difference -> 43.3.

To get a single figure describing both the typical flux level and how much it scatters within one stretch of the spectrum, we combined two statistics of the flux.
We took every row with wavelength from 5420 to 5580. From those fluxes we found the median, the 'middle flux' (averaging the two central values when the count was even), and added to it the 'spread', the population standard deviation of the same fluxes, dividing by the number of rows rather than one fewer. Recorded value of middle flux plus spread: 45.1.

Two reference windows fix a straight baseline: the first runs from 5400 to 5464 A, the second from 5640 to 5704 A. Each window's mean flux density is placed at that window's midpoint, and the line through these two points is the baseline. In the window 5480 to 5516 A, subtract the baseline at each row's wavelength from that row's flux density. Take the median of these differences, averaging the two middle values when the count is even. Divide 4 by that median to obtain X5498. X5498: -4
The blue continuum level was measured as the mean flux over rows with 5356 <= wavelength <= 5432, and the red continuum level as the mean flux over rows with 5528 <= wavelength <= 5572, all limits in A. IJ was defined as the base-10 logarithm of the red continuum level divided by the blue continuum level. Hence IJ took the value 0.012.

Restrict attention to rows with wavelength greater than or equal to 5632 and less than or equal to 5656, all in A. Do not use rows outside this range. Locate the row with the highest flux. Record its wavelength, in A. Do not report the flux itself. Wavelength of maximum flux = 5650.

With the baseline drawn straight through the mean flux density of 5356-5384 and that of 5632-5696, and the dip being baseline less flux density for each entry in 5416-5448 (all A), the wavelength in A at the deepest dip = 5434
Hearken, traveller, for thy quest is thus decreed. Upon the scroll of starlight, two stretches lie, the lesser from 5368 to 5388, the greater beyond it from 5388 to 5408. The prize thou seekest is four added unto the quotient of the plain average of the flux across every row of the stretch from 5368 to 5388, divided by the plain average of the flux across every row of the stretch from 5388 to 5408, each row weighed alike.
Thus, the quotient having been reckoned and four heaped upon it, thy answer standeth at 5.05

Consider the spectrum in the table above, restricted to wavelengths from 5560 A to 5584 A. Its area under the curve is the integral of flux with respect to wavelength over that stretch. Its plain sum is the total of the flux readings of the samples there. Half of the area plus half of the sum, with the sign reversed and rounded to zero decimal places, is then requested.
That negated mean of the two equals -661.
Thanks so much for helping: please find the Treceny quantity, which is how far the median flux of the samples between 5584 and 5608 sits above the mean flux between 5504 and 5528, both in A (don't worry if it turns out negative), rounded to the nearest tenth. 0.0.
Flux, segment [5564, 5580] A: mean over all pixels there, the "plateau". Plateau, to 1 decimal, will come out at 44.1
